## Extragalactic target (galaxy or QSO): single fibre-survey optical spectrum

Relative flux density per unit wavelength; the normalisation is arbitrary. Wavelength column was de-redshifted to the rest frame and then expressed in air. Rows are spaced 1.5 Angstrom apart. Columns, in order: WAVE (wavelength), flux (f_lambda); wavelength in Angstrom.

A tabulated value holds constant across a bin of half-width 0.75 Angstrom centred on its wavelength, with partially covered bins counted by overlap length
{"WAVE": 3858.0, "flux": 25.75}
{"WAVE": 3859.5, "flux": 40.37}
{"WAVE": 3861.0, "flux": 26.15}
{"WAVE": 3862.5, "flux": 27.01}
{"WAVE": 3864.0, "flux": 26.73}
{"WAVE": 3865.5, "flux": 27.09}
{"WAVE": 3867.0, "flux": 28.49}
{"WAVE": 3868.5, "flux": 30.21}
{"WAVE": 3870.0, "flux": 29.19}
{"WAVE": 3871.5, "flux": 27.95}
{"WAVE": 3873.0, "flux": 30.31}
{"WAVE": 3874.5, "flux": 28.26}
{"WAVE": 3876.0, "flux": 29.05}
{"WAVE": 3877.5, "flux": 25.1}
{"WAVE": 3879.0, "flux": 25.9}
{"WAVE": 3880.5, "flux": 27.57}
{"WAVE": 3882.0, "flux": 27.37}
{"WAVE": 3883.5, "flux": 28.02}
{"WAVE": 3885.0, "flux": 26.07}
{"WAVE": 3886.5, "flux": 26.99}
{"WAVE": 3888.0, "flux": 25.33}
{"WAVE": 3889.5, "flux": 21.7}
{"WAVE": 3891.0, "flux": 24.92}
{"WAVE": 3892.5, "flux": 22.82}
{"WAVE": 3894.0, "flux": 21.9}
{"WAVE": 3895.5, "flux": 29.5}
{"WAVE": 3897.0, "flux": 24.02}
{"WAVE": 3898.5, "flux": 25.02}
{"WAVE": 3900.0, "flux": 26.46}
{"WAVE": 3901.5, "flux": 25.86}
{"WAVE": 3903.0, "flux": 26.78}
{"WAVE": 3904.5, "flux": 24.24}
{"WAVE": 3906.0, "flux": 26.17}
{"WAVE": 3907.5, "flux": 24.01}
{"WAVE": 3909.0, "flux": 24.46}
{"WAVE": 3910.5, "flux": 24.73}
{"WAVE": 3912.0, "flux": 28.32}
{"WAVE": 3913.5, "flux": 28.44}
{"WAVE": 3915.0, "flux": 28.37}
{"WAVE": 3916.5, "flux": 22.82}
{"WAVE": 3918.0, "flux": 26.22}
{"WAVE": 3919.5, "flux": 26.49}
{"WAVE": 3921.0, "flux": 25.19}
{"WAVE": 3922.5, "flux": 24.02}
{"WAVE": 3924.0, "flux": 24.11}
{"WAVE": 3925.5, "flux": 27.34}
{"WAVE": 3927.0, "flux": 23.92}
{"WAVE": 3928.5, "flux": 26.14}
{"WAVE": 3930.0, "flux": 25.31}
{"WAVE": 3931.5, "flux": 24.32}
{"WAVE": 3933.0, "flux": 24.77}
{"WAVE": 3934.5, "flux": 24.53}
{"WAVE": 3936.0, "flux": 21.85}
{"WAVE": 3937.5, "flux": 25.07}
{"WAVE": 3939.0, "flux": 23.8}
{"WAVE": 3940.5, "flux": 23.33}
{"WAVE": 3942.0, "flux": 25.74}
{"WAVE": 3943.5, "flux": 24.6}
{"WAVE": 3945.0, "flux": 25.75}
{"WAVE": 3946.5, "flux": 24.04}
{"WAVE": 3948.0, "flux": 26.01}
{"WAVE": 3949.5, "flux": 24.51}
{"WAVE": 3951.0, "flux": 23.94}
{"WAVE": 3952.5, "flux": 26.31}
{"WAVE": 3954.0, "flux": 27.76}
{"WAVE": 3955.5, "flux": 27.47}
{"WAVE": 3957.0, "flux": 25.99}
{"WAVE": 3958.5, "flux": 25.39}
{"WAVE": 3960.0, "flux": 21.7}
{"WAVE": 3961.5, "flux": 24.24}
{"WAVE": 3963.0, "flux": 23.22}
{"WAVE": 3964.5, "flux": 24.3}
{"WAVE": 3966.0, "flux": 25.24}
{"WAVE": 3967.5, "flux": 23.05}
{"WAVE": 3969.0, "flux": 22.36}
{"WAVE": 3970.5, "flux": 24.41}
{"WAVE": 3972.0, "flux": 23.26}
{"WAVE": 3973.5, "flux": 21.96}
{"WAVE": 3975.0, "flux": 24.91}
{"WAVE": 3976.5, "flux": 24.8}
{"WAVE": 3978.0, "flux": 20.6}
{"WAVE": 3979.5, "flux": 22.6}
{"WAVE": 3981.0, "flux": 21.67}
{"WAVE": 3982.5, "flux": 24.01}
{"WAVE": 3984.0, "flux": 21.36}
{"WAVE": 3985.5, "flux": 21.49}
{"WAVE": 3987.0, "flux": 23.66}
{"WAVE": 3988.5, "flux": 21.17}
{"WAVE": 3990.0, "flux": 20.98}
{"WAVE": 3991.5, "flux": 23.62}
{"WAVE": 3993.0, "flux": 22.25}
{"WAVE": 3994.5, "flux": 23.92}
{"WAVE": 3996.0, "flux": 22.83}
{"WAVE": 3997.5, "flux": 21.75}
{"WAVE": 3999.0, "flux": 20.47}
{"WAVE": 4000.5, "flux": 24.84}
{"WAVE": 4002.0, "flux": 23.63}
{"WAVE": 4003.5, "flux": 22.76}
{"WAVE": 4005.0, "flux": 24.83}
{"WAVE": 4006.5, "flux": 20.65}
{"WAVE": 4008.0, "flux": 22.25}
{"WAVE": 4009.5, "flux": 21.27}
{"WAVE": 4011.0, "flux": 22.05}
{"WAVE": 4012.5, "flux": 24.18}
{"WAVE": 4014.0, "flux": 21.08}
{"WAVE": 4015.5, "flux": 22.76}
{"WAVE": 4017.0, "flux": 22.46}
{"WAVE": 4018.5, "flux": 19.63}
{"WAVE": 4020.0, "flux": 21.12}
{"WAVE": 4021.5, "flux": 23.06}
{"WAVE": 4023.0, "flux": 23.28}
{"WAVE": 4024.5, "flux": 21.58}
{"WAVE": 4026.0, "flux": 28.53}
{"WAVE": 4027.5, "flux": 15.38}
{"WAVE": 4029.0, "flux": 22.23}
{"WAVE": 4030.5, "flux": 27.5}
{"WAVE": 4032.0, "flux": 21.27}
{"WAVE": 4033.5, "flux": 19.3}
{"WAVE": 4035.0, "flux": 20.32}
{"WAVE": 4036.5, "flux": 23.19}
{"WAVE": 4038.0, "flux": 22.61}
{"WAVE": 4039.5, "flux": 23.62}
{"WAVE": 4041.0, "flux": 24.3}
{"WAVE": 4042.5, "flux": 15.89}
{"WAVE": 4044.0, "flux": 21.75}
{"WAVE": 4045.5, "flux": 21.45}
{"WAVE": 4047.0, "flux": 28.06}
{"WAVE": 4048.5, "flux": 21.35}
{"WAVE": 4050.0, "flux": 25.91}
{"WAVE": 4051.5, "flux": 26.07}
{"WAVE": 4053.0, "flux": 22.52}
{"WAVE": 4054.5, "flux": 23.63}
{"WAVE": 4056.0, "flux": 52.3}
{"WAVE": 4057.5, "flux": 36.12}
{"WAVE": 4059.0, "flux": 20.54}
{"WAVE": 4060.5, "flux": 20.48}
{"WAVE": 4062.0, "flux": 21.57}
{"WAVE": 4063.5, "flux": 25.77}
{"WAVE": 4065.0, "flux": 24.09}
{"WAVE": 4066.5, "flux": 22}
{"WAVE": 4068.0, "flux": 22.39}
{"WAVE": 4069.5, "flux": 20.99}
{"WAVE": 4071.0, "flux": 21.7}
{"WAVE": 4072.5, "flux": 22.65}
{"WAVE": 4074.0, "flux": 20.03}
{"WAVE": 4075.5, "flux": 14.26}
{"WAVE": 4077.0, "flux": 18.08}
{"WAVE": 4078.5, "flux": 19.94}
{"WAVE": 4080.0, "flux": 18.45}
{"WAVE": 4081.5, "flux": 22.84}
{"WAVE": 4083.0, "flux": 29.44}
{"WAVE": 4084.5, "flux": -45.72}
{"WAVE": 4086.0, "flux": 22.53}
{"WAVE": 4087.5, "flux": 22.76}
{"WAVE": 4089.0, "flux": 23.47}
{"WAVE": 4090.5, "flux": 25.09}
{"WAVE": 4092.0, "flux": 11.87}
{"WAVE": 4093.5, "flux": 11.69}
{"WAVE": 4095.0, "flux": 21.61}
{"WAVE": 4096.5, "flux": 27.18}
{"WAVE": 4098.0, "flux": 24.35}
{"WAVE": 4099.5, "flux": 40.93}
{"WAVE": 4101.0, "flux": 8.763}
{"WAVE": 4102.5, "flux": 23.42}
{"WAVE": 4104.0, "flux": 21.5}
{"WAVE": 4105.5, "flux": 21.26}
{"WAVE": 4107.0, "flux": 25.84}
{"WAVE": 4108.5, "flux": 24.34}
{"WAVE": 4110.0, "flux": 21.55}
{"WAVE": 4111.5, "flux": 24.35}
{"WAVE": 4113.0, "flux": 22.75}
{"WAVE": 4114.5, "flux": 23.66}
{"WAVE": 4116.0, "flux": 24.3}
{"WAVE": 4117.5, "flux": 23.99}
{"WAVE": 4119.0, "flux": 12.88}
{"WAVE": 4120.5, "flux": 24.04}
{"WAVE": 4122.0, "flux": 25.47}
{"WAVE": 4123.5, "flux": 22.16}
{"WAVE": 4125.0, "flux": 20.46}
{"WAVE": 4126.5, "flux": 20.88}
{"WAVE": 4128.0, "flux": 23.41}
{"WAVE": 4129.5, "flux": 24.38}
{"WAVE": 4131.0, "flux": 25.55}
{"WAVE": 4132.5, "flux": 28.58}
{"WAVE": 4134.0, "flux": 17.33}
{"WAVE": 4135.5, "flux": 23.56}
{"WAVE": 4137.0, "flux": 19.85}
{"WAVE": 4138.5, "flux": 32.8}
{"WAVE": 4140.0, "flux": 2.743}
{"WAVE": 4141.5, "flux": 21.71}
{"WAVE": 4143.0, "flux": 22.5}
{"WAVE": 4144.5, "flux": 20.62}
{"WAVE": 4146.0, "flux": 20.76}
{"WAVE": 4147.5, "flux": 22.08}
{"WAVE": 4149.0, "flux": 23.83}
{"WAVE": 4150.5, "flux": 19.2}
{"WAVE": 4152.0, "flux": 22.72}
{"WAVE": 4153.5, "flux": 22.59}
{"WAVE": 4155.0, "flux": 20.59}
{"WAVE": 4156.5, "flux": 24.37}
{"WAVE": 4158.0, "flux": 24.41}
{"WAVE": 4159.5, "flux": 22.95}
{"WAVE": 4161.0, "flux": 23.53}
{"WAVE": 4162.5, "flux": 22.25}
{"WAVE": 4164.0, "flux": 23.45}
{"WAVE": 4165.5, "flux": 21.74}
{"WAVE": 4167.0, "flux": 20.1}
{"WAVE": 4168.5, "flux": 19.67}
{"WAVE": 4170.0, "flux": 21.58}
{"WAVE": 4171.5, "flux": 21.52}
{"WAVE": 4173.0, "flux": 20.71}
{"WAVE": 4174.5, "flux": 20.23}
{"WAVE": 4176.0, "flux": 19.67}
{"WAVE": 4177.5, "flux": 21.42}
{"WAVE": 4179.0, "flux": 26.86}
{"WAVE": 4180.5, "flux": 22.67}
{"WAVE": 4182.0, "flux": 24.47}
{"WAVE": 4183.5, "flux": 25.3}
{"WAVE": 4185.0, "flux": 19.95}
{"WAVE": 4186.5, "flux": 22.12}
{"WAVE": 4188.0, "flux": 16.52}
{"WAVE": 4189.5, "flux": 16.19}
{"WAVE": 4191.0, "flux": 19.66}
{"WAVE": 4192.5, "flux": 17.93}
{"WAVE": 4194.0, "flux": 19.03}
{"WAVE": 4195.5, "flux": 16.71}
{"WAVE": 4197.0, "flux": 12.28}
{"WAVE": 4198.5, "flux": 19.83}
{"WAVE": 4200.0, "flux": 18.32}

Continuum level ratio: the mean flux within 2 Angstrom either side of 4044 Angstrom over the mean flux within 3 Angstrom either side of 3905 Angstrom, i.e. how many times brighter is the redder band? 0.78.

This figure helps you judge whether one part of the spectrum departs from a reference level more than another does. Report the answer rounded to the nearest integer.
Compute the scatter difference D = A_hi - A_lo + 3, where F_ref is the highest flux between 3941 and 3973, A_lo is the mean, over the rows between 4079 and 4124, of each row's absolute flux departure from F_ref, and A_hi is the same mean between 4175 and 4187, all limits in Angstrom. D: -1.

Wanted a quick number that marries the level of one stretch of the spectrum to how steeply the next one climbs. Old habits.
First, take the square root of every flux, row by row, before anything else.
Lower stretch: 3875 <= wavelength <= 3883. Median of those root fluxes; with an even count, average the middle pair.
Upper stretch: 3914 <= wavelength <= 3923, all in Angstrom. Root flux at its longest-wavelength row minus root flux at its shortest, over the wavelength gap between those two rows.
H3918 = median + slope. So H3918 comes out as 5.2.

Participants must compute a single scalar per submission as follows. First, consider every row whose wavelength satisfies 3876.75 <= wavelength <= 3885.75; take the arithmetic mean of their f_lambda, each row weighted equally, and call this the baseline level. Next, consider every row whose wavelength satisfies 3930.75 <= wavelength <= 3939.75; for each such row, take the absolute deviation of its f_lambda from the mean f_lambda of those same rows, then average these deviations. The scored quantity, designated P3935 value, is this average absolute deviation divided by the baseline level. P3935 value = 0.03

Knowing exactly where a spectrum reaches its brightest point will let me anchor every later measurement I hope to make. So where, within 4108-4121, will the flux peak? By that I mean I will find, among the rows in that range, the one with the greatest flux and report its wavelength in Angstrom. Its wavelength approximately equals 4111.5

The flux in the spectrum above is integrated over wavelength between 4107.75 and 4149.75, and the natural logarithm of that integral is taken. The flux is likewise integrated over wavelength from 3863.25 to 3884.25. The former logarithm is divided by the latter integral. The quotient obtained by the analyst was 0.012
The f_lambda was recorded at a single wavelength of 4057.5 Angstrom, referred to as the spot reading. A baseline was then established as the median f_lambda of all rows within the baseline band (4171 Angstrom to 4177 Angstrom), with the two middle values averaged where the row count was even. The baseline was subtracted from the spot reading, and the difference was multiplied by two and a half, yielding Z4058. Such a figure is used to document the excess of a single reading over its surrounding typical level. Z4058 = 39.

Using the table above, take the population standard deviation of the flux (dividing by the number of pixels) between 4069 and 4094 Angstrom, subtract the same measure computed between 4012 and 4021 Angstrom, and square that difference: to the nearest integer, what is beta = 216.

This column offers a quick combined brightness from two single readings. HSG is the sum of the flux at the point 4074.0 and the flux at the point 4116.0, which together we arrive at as 44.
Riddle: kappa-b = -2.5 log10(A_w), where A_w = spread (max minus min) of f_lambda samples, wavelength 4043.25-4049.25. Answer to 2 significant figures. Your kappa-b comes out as -2.1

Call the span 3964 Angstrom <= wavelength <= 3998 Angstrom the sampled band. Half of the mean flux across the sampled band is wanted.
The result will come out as 11.4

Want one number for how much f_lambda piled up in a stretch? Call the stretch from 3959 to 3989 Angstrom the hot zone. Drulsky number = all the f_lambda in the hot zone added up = 460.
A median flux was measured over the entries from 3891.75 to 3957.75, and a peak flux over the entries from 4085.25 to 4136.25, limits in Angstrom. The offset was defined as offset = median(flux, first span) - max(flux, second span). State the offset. -16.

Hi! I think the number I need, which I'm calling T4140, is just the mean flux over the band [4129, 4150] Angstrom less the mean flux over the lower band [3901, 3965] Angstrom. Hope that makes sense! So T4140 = -3.3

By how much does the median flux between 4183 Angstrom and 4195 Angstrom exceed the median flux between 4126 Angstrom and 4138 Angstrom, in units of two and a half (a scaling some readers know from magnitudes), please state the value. -1.7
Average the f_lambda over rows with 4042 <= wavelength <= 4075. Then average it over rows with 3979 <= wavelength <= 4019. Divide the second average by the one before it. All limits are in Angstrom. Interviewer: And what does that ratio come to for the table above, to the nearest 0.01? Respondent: 0.92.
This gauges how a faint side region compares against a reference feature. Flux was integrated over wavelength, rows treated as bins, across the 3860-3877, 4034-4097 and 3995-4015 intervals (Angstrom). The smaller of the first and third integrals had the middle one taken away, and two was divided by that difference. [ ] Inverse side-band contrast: -0.0022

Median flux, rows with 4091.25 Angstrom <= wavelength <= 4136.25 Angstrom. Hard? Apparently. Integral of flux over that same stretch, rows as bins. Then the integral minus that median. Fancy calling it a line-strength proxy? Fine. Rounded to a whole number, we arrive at 985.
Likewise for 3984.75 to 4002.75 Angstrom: 383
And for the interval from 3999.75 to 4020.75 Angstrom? 448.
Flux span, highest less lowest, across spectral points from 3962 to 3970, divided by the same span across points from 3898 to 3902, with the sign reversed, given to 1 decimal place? -2.0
